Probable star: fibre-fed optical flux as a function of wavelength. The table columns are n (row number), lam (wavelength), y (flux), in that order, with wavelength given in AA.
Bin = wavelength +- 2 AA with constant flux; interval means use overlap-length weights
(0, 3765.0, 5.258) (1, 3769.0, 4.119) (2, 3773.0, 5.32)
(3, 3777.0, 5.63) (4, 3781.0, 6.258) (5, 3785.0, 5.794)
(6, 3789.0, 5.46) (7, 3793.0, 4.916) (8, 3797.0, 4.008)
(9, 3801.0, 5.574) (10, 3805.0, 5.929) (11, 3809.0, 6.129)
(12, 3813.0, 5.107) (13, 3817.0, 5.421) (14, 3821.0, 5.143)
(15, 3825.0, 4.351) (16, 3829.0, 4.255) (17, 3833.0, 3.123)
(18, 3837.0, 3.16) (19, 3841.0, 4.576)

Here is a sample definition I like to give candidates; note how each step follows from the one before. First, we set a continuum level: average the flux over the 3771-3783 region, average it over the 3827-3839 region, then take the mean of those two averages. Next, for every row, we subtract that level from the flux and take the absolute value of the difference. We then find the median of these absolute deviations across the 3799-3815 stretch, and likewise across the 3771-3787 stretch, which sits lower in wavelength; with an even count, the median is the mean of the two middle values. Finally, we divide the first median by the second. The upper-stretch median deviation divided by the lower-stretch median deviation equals 1.04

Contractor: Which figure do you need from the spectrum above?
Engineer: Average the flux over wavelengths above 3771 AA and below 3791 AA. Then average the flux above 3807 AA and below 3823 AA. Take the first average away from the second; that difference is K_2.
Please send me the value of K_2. -0.24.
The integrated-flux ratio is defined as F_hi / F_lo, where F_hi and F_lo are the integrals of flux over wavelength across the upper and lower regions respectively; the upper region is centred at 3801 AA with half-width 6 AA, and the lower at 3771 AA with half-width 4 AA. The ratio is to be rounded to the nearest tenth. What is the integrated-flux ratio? 1.6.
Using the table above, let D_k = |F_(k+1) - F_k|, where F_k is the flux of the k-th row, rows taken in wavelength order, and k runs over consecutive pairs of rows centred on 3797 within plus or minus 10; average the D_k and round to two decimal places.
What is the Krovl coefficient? 0.84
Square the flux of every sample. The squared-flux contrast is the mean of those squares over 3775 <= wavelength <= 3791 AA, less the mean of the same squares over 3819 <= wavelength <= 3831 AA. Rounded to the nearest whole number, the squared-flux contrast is 12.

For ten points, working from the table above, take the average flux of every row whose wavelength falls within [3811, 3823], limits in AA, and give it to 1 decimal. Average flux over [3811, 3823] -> 5.2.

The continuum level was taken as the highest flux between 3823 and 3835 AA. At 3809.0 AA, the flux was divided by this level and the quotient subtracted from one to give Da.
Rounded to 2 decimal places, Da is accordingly -0.41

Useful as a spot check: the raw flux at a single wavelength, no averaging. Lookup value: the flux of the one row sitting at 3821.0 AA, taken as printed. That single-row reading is 5.143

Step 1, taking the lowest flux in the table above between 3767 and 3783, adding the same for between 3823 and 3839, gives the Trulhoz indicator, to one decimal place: 7.2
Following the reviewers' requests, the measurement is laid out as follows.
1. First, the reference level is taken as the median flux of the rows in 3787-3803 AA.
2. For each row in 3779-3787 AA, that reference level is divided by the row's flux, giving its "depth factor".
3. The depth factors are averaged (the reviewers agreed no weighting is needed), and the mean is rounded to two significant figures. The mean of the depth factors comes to 0.86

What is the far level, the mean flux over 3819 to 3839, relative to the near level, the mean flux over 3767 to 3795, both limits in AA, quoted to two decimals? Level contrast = 0.75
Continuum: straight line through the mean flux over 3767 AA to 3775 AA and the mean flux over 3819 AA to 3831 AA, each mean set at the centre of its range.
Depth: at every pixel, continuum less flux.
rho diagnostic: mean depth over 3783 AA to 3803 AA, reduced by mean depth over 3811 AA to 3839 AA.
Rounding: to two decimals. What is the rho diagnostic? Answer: -0.70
